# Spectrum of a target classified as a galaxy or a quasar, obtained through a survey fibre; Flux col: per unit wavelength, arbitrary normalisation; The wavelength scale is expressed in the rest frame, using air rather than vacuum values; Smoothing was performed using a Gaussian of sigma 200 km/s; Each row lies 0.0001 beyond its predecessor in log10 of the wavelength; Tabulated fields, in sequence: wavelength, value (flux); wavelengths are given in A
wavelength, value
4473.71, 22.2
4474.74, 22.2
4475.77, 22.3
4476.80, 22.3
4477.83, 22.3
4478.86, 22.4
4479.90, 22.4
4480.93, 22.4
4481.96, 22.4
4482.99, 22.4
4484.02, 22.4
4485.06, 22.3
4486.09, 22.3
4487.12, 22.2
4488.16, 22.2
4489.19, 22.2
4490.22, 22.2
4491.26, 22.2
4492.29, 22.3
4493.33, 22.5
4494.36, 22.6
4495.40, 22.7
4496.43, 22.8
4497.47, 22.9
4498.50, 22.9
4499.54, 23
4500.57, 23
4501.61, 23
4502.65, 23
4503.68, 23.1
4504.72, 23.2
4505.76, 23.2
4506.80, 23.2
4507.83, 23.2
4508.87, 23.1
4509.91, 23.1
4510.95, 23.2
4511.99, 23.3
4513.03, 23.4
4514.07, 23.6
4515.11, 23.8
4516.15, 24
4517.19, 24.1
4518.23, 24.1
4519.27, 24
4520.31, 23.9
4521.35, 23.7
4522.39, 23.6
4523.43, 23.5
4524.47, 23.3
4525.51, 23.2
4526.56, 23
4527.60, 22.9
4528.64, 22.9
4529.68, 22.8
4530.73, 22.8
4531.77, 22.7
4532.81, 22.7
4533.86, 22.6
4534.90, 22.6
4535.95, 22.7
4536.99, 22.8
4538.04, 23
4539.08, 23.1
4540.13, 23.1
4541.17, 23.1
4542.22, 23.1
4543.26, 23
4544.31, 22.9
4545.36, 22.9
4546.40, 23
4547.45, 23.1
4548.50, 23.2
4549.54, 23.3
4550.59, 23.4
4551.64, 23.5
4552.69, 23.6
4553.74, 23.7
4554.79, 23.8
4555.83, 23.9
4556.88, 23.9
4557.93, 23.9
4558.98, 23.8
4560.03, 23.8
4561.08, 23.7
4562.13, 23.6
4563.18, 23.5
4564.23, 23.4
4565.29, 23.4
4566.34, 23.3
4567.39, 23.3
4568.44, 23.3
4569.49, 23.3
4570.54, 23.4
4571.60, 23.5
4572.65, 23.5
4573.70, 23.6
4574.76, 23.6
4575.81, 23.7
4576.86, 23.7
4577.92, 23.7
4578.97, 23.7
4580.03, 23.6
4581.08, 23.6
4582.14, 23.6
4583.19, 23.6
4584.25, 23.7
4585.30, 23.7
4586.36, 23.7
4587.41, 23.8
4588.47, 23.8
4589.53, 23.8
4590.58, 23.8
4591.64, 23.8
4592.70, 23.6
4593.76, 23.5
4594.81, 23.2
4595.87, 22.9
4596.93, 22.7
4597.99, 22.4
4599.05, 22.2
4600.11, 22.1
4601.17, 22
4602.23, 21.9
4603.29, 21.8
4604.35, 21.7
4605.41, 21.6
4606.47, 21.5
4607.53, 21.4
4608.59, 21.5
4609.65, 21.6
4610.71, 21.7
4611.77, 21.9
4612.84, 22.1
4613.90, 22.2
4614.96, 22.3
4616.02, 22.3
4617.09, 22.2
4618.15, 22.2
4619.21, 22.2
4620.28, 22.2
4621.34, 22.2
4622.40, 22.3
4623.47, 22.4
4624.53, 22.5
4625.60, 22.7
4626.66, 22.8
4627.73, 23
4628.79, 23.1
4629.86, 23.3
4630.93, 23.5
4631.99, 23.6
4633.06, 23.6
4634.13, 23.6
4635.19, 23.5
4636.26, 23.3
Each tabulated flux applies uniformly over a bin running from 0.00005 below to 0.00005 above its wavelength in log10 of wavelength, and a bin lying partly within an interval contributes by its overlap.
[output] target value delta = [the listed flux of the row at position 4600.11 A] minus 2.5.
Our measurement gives 19.6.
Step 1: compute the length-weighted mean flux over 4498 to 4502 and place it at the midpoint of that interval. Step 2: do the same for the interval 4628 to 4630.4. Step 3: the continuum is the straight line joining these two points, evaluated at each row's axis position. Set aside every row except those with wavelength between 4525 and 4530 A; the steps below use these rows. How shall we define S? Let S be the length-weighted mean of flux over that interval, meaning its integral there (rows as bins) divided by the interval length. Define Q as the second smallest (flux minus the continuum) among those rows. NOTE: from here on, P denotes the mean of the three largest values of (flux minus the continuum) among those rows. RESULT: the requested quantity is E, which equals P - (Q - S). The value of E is 23.1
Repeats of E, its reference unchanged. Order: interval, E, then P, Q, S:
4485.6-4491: 22.2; -0.7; -0.8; 22.2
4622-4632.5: 24.0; 0.3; -0.7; 22.9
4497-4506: 23.3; 0.2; -0.1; 23.0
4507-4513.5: 23.4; 0.3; 0.1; 23.2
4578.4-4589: 23.8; 0.7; 0.5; 23.7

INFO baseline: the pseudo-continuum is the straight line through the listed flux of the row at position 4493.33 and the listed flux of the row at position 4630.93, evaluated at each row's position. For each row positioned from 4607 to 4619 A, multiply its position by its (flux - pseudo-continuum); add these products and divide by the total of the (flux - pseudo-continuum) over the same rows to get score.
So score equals 4612.2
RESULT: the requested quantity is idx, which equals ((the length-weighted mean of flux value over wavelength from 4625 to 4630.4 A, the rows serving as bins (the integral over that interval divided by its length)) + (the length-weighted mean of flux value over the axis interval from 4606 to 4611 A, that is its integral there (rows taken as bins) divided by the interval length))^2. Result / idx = 1980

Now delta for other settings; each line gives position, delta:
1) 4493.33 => 20.0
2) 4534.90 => 20.1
